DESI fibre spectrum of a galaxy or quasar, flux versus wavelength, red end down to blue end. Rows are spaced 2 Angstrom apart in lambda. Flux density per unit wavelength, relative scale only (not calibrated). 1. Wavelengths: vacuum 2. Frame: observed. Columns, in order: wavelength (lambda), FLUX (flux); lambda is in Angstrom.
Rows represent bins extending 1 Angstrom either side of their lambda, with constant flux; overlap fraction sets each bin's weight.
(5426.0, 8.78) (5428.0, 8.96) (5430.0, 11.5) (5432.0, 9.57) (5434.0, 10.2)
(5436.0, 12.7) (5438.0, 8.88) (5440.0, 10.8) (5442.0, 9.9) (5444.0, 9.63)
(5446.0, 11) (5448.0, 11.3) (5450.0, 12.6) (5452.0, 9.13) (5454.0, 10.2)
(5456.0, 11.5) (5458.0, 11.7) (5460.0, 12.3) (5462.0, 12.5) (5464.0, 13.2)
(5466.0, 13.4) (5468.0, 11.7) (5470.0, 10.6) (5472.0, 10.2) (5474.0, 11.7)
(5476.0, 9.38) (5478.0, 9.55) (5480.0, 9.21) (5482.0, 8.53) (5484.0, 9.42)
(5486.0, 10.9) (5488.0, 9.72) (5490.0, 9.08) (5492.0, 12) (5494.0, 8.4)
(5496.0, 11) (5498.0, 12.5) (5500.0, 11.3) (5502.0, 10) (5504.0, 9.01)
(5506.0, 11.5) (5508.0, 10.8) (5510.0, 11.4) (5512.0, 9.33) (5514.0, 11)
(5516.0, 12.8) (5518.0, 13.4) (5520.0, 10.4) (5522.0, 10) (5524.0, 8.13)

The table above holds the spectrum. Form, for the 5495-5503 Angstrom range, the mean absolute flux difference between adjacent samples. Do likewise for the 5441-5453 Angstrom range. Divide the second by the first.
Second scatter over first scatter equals 1.0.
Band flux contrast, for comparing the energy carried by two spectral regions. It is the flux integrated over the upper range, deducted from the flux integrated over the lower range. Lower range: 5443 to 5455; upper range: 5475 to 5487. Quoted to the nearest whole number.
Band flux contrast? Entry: 14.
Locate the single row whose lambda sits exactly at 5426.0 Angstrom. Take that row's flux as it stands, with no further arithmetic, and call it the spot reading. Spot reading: 8.78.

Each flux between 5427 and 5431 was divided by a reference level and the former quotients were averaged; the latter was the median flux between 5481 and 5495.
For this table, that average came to 1.09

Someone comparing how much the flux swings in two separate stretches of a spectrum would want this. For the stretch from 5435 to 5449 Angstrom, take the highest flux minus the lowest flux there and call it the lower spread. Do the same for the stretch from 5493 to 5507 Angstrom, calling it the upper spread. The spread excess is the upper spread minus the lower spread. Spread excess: 0.3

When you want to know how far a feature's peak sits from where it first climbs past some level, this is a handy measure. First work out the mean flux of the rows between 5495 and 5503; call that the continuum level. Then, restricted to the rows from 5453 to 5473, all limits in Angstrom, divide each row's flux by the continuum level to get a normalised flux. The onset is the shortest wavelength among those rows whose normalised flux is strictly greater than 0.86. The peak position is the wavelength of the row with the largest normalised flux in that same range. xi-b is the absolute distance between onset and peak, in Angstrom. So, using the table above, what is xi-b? 12 Angstrom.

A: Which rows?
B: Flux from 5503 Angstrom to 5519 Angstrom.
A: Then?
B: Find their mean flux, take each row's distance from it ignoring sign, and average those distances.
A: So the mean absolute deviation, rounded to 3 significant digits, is 1.12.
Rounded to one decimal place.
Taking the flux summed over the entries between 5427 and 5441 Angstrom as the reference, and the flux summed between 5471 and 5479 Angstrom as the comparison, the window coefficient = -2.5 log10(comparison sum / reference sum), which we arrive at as 0.6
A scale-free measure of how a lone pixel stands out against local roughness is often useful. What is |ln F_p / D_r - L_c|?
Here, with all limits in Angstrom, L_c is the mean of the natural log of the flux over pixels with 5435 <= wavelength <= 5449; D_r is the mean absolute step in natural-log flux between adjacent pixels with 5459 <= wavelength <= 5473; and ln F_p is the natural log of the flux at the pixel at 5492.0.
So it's 39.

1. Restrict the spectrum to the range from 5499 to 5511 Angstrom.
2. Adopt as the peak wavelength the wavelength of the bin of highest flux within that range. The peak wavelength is 5506.0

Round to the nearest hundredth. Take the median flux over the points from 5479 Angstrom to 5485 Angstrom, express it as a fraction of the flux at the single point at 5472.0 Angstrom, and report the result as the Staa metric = 0.90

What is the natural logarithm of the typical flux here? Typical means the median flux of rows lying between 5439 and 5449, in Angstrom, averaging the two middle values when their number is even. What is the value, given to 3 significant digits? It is 2.38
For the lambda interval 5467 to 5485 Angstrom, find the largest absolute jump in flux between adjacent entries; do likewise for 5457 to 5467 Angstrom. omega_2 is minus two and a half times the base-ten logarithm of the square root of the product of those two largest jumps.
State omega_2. -0.26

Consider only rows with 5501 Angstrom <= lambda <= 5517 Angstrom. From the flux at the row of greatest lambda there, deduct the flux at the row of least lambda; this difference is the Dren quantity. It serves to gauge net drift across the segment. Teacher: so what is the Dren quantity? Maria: 2.8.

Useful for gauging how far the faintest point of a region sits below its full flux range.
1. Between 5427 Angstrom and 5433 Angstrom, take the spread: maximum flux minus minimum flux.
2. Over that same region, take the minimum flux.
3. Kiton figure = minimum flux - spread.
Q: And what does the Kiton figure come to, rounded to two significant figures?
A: 6.4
